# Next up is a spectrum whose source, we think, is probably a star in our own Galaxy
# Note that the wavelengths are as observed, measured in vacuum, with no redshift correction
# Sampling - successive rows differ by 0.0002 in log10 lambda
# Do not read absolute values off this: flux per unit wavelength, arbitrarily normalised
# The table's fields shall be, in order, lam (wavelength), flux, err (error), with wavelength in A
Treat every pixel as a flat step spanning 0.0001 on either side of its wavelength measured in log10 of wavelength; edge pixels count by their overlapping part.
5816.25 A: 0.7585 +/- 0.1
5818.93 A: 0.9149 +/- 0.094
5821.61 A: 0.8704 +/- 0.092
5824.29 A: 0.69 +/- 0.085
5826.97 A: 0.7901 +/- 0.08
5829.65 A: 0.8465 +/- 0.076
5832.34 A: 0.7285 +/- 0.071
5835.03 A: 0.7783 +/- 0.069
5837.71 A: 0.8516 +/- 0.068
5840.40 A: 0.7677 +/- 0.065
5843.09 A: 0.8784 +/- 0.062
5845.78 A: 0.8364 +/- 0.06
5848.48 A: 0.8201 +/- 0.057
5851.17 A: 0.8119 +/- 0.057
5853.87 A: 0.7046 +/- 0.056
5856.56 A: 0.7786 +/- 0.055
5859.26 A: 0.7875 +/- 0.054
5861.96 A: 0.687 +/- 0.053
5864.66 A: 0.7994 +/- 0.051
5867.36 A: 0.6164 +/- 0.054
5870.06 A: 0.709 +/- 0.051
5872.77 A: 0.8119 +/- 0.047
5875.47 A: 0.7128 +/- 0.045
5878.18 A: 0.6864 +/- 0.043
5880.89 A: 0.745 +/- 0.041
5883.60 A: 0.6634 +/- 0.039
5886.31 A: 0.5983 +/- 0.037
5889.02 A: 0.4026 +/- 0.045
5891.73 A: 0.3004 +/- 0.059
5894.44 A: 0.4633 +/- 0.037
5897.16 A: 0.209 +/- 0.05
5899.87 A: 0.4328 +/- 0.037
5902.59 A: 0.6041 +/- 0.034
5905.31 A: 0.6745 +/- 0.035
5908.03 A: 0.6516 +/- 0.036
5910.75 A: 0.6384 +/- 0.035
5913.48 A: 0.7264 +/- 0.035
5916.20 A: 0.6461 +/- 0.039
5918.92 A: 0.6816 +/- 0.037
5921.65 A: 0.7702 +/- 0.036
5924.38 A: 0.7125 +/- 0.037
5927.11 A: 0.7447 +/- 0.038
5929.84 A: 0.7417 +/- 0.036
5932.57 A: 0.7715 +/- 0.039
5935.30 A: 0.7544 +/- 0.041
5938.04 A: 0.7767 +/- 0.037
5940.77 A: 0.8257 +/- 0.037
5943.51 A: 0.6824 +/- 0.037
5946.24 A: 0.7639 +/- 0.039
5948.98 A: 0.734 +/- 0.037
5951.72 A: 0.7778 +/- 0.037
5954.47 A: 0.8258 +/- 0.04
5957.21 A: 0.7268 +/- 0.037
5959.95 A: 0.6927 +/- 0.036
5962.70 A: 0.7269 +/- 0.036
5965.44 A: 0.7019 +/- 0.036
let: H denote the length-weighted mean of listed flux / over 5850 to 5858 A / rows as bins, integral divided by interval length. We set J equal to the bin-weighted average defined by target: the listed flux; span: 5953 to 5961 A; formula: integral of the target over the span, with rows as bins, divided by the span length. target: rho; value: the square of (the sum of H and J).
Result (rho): 2.30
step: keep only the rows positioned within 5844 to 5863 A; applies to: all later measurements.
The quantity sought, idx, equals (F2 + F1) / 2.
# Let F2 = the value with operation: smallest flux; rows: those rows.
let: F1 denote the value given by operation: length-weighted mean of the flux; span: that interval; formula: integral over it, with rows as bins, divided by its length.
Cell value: 0.73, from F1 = 0.78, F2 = 0.687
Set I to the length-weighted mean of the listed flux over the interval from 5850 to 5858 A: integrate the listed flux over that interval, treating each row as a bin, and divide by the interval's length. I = 0.76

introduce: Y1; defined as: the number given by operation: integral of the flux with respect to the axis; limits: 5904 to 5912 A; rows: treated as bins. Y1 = 5.2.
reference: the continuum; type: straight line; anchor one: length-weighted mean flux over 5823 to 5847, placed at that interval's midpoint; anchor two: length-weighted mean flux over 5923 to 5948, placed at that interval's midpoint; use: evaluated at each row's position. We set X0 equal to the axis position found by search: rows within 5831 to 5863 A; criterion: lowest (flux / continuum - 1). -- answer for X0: 5861.96 A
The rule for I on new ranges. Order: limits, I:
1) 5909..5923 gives 0.69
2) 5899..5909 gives 0.60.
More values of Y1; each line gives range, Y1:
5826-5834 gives 6.3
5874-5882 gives 5.7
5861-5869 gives 5.6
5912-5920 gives 5.5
